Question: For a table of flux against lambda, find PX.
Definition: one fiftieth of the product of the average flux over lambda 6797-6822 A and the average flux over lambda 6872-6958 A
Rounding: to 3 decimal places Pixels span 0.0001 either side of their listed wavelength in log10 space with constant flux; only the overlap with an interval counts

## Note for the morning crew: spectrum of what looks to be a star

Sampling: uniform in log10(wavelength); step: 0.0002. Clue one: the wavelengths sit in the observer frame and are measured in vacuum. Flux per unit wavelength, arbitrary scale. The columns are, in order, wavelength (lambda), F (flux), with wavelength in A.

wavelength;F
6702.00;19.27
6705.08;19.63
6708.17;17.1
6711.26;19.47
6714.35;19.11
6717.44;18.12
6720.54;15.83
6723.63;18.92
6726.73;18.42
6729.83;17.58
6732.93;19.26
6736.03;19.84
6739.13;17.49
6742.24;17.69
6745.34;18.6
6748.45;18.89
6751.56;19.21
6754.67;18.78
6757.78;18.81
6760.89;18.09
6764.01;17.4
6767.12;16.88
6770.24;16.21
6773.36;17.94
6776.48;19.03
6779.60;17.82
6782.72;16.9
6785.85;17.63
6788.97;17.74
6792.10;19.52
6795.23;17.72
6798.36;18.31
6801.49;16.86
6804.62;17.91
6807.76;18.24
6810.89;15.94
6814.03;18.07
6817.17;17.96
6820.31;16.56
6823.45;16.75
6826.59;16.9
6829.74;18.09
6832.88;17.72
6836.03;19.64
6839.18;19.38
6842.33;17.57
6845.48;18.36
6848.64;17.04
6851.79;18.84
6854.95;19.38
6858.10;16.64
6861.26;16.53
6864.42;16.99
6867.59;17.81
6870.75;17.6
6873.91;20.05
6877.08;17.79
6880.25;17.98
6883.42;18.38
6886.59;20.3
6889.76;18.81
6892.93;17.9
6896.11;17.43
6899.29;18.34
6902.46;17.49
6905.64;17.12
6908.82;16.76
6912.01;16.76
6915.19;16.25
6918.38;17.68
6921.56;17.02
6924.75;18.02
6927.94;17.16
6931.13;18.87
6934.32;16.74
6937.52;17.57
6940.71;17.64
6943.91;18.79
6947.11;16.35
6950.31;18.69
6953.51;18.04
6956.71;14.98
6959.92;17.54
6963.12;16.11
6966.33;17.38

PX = 6.201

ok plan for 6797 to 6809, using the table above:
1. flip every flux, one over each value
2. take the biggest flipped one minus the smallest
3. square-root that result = 0.069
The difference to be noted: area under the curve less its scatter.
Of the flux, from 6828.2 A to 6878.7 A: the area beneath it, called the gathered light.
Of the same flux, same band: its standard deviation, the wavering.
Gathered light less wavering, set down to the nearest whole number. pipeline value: 912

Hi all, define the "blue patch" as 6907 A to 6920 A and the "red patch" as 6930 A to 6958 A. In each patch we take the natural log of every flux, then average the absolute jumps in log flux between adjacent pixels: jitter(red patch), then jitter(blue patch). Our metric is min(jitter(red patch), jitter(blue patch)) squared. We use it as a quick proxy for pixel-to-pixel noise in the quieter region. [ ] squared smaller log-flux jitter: 0.0015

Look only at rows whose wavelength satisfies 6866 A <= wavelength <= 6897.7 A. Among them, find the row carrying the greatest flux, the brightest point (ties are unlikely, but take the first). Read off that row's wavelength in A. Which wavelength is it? 6886.59 A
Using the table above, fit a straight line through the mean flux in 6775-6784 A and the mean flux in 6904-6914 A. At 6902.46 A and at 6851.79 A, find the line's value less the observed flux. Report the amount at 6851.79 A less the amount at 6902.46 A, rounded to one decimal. -0.9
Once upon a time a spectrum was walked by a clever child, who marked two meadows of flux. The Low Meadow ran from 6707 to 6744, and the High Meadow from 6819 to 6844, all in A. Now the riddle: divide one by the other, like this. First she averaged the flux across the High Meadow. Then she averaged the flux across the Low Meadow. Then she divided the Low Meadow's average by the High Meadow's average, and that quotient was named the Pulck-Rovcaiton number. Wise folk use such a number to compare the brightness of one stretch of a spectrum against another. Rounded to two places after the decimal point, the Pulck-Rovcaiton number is 1.02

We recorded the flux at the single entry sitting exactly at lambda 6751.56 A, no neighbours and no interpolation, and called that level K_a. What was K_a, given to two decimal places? 19.21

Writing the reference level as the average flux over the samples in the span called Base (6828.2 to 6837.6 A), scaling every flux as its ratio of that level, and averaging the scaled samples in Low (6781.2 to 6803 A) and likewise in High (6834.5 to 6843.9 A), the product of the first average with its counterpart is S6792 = 0.983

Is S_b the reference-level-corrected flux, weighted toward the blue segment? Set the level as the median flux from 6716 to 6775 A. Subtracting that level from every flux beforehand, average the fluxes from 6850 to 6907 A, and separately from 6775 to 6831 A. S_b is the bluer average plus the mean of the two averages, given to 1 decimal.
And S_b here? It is -0.7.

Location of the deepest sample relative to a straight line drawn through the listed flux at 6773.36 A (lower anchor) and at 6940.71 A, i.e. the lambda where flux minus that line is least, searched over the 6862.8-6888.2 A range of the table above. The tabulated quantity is 6864.42 A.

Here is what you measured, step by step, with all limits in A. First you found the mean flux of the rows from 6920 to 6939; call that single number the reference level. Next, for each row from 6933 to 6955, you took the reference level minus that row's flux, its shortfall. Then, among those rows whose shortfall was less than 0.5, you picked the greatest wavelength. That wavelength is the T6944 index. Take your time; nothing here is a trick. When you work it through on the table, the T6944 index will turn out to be 6953.51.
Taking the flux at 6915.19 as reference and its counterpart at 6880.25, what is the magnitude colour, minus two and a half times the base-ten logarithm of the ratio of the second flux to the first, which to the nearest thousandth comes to -0.110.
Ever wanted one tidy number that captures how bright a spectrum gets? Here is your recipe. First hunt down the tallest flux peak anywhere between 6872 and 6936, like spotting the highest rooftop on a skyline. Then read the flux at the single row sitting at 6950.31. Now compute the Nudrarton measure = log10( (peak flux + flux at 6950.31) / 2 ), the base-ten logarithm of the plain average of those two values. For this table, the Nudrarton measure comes 1.29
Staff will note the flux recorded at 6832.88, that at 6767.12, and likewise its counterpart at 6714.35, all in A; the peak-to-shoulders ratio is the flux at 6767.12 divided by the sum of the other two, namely 0.46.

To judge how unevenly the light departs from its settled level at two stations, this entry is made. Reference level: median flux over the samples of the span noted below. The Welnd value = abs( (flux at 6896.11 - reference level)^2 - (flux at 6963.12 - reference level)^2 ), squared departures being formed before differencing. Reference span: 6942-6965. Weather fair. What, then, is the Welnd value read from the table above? 2.0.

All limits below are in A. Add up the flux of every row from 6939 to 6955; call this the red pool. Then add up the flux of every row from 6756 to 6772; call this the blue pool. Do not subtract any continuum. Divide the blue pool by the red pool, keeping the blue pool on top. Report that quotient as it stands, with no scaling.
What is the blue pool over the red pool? 0.98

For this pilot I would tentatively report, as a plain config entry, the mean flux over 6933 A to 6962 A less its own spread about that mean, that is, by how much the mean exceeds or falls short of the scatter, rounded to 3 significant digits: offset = 16.2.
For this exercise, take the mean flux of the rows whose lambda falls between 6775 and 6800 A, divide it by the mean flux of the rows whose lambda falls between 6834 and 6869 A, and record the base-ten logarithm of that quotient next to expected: 0.002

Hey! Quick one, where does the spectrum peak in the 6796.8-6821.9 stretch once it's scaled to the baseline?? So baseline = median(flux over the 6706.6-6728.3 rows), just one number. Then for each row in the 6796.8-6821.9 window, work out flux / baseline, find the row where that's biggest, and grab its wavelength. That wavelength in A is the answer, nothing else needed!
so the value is 6798.36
